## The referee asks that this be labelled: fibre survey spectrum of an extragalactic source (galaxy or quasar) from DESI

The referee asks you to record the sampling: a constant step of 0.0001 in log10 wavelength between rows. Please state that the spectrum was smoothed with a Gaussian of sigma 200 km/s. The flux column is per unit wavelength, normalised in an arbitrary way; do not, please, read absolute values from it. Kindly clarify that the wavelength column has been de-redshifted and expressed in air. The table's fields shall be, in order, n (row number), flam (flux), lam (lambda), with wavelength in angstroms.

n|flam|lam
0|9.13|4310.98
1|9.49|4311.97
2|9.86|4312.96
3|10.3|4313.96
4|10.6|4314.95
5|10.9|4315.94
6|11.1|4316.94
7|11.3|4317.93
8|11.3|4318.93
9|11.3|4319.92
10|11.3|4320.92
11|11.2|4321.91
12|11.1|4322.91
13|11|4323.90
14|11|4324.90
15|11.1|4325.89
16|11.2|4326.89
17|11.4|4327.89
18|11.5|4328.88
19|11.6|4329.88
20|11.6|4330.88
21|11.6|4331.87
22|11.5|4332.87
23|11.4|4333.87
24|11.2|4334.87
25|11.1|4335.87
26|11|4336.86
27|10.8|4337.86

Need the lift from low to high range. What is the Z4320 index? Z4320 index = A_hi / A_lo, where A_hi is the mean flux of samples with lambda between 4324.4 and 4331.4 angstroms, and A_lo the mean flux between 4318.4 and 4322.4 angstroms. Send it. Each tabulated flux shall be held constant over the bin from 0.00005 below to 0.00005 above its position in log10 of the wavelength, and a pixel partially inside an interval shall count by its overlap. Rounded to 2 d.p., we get 1.01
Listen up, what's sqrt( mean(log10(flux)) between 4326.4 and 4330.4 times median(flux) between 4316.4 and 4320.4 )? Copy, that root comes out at 3.46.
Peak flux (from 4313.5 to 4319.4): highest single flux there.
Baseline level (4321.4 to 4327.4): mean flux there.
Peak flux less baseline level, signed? 0.20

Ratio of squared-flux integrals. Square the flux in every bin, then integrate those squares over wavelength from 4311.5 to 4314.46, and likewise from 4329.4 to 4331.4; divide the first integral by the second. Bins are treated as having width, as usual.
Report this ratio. 1.1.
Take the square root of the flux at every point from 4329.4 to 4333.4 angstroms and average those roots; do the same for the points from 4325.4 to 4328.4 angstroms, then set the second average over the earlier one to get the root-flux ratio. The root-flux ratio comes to 0.985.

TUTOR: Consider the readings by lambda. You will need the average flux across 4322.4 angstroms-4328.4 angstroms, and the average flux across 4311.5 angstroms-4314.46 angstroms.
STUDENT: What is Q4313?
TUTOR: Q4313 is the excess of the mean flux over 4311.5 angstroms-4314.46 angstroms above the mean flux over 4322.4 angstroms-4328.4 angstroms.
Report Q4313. -1.25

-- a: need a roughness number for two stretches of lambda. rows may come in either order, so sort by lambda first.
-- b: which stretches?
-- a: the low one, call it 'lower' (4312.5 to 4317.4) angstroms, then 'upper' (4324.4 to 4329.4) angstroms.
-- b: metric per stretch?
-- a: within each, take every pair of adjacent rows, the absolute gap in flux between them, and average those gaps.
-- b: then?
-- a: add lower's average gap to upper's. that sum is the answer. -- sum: 0.435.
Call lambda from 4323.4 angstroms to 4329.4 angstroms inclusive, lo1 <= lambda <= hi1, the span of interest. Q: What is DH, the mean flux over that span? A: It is 11.2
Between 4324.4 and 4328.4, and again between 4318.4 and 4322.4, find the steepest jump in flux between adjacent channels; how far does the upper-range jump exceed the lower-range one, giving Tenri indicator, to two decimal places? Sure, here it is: 0.10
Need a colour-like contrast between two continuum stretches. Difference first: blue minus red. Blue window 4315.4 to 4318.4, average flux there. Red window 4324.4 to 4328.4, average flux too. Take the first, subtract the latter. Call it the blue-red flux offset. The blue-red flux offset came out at -0.1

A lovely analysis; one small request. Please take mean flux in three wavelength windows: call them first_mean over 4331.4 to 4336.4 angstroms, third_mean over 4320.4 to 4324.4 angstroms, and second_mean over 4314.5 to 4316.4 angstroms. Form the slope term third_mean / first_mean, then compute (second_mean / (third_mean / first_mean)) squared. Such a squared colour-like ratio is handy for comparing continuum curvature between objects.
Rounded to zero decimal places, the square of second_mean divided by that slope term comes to 120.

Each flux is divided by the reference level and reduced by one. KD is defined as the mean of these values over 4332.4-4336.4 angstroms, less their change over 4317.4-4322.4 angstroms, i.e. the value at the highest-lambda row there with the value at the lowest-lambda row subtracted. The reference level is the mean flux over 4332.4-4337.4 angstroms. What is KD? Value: 0.014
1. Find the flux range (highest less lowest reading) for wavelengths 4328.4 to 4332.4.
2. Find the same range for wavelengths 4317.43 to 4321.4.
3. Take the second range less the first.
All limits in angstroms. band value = -0.10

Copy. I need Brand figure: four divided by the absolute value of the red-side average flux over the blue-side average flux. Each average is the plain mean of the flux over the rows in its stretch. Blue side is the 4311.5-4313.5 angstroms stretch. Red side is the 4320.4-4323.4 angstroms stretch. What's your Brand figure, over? 3.46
